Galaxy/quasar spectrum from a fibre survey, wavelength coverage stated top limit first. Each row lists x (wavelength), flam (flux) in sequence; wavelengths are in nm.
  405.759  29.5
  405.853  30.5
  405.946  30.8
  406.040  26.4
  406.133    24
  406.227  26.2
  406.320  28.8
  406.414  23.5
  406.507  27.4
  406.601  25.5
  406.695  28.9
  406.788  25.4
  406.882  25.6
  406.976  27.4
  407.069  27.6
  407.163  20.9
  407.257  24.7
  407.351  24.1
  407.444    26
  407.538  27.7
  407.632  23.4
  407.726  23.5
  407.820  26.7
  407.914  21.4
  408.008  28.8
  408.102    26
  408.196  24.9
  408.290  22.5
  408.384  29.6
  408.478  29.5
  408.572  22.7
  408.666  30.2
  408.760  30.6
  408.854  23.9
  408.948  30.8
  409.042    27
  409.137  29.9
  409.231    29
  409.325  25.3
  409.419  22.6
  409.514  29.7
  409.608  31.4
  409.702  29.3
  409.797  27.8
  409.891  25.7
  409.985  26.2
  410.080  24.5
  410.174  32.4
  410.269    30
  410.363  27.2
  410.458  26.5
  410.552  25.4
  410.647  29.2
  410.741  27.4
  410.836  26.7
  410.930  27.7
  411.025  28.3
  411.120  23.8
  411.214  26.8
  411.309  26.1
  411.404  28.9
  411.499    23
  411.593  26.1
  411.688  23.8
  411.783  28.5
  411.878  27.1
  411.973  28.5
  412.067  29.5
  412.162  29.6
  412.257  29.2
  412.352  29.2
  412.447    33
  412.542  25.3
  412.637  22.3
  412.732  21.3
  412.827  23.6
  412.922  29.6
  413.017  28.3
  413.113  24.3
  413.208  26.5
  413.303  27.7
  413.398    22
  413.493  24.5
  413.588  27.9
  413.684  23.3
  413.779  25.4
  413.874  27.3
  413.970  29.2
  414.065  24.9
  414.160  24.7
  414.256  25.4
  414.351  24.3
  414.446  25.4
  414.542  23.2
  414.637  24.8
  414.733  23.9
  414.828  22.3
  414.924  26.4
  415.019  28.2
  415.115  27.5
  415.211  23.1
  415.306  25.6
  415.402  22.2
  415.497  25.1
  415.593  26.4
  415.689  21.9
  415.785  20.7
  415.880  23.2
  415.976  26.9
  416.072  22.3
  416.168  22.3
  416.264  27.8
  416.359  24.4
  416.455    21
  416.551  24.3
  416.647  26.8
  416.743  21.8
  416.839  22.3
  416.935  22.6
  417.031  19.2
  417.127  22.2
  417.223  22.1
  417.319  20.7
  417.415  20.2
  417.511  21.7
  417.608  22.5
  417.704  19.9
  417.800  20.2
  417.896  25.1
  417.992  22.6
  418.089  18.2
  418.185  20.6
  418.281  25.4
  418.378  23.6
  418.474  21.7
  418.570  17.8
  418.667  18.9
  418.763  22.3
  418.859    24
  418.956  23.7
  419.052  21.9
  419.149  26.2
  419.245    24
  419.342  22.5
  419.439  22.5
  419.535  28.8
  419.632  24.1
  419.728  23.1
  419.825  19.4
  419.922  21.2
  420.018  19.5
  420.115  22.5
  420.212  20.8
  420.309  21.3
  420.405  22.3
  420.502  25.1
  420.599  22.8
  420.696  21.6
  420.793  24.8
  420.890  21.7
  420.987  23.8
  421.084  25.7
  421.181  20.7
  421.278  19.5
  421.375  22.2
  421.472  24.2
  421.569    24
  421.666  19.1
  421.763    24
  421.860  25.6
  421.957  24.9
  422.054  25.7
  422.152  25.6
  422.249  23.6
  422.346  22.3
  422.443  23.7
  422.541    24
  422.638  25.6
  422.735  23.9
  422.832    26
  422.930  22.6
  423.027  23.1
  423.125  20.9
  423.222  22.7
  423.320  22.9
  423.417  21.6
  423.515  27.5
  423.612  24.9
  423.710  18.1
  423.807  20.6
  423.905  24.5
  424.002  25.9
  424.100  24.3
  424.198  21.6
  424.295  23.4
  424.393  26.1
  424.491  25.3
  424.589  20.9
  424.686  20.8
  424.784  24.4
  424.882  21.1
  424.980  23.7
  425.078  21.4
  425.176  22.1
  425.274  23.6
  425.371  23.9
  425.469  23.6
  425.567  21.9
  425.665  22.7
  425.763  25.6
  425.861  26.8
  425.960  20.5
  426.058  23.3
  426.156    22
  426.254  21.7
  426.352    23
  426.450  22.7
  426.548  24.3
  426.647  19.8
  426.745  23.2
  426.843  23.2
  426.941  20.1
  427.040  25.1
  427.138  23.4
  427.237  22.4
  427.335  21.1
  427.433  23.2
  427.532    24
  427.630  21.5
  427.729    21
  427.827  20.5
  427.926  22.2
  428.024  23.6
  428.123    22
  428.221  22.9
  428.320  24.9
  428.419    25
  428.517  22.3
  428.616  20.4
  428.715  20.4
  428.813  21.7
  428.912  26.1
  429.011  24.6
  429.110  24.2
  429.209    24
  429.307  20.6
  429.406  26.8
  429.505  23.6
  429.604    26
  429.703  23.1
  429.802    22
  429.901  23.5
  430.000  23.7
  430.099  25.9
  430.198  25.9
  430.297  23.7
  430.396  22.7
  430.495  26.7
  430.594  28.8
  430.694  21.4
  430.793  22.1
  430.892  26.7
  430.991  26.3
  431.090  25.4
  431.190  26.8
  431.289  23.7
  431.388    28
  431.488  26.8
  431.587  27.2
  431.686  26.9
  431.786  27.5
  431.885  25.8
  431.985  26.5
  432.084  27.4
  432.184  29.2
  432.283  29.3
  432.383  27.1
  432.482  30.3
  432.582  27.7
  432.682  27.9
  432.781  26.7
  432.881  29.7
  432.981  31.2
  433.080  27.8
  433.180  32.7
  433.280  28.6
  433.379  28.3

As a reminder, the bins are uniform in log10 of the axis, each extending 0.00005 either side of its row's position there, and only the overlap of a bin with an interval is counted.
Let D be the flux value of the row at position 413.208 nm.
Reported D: 26.5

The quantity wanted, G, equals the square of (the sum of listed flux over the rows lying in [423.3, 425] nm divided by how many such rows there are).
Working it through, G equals 538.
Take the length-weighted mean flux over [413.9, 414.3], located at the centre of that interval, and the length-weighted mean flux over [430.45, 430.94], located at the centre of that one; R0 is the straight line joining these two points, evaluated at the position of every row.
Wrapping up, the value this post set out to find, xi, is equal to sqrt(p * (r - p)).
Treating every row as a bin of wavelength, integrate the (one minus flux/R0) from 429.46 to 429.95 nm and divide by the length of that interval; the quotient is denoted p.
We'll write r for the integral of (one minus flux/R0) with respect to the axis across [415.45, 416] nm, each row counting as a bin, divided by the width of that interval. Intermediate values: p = 0.0605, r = 0.08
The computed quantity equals 0.034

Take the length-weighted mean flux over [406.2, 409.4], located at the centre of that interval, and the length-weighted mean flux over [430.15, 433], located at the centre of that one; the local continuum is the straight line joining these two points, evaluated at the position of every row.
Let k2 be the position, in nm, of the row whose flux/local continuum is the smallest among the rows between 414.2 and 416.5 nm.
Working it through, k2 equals 415.785 nm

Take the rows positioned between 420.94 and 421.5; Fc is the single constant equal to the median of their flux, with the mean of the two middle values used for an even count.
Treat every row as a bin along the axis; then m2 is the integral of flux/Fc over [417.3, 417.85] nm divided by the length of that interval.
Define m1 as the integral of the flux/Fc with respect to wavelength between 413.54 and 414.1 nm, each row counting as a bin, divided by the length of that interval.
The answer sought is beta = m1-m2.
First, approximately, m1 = 1.15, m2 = 0.91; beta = 0.24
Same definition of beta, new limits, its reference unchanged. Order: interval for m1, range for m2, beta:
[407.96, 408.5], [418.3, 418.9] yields 0.23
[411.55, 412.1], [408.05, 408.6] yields 0.05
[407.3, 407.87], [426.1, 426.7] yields 0.13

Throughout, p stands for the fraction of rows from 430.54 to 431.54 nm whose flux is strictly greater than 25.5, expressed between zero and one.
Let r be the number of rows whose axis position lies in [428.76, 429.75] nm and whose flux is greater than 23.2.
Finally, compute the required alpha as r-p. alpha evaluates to 6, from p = 0.60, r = 7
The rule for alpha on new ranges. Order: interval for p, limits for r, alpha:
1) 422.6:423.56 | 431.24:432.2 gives 10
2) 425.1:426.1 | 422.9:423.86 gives 2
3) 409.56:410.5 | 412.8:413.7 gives 8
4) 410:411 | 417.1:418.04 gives 0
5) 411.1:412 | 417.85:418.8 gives 2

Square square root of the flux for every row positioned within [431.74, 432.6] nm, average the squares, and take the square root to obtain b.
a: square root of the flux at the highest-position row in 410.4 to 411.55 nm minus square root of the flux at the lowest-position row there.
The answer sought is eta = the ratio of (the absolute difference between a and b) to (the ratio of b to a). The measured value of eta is -0.4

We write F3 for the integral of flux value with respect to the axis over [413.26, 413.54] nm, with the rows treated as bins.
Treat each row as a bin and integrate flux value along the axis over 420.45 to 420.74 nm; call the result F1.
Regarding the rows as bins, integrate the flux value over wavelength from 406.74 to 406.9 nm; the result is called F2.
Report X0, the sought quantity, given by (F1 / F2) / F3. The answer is 0.24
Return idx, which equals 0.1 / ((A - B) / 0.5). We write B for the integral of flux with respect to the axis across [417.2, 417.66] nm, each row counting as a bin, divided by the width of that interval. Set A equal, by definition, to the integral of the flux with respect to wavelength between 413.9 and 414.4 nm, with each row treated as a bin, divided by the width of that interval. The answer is 0.01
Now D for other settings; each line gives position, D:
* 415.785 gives 20.7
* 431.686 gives 26.9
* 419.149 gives 26.2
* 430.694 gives 21.4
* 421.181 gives 20.7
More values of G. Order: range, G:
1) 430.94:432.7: 740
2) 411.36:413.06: 731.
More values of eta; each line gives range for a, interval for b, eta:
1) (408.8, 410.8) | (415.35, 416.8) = 0.3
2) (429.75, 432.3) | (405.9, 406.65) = 0.6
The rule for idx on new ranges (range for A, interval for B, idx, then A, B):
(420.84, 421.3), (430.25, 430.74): -0.02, 22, 24.7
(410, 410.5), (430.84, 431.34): 0.02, 28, 25.8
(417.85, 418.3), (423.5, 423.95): -0.08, 22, 22.8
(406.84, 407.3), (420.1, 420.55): 0.02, 25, 22.4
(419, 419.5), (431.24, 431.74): -0.02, 24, 26.5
